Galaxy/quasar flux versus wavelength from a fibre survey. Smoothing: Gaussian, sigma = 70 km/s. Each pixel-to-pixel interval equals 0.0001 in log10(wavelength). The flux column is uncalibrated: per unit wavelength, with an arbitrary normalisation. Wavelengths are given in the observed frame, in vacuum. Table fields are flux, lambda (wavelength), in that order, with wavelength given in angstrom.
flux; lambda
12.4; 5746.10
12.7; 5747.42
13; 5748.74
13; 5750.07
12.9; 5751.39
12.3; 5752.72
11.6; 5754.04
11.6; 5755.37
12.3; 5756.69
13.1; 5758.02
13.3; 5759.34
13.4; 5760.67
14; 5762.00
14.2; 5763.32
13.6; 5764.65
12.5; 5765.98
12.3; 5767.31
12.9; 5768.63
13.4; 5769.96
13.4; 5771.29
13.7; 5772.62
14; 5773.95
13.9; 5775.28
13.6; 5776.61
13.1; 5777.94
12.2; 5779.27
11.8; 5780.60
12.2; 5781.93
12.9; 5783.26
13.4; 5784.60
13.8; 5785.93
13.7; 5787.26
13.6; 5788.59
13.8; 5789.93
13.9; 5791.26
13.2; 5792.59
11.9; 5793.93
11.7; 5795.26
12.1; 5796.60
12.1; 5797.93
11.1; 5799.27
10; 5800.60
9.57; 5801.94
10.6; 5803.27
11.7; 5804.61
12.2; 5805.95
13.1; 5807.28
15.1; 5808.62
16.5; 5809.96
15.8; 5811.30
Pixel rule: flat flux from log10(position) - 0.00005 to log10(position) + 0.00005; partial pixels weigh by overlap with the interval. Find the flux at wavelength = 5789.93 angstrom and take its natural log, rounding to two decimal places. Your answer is 2.62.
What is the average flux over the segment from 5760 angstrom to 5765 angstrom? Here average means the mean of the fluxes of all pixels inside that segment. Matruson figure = 13.8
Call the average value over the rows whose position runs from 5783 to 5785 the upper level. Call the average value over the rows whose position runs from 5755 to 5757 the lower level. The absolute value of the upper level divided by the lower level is 1.10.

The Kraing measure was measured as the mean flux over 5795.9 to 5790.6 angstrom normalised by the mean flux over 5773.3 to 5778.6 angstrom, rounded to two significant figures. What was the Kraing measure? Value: 0.93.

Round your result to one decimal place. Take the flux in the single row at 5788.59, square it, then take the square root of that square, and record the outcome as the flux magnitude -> 13.6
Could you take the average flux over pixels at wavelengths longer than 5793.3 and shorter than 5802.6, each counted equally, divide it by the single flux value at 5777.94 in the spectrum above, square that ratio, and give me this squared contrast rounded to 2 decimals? 0.73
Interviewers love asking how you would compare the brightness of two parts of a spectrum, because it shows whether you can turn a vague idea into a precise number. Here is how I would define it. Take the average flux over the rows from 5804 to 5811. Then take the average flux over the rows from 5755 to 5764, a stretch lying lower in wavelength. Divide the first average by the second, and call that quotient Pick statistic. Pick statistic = 1.05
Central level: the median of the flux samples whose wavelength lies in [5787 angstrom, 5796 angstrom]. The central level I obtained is 13.6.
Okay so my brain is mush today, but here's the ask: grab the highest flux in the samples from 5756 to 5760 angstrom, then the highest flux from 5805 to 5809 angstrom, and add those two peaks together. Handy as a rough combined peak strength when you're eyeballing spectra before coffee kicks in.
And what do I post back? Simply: 28.4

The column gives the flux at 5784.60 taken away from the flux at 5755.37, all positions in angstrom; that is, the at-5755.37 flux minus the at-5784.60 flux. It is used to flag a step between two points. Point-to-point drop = -1.8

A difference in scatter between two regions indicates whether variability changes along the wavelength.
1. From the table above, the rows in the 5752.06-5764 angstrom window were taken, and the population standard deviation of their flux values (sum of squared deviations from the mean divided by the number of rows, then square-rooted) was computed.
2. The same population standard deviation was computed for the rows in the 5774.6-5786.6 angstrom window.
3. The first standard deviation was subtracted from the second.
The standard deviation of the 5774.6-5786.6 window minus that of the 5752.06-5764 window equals -0.19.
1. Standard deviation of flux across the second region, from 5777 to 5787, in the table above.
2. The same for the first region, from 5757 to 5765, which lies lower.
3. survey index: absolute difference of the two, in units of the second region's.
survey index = 0.42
